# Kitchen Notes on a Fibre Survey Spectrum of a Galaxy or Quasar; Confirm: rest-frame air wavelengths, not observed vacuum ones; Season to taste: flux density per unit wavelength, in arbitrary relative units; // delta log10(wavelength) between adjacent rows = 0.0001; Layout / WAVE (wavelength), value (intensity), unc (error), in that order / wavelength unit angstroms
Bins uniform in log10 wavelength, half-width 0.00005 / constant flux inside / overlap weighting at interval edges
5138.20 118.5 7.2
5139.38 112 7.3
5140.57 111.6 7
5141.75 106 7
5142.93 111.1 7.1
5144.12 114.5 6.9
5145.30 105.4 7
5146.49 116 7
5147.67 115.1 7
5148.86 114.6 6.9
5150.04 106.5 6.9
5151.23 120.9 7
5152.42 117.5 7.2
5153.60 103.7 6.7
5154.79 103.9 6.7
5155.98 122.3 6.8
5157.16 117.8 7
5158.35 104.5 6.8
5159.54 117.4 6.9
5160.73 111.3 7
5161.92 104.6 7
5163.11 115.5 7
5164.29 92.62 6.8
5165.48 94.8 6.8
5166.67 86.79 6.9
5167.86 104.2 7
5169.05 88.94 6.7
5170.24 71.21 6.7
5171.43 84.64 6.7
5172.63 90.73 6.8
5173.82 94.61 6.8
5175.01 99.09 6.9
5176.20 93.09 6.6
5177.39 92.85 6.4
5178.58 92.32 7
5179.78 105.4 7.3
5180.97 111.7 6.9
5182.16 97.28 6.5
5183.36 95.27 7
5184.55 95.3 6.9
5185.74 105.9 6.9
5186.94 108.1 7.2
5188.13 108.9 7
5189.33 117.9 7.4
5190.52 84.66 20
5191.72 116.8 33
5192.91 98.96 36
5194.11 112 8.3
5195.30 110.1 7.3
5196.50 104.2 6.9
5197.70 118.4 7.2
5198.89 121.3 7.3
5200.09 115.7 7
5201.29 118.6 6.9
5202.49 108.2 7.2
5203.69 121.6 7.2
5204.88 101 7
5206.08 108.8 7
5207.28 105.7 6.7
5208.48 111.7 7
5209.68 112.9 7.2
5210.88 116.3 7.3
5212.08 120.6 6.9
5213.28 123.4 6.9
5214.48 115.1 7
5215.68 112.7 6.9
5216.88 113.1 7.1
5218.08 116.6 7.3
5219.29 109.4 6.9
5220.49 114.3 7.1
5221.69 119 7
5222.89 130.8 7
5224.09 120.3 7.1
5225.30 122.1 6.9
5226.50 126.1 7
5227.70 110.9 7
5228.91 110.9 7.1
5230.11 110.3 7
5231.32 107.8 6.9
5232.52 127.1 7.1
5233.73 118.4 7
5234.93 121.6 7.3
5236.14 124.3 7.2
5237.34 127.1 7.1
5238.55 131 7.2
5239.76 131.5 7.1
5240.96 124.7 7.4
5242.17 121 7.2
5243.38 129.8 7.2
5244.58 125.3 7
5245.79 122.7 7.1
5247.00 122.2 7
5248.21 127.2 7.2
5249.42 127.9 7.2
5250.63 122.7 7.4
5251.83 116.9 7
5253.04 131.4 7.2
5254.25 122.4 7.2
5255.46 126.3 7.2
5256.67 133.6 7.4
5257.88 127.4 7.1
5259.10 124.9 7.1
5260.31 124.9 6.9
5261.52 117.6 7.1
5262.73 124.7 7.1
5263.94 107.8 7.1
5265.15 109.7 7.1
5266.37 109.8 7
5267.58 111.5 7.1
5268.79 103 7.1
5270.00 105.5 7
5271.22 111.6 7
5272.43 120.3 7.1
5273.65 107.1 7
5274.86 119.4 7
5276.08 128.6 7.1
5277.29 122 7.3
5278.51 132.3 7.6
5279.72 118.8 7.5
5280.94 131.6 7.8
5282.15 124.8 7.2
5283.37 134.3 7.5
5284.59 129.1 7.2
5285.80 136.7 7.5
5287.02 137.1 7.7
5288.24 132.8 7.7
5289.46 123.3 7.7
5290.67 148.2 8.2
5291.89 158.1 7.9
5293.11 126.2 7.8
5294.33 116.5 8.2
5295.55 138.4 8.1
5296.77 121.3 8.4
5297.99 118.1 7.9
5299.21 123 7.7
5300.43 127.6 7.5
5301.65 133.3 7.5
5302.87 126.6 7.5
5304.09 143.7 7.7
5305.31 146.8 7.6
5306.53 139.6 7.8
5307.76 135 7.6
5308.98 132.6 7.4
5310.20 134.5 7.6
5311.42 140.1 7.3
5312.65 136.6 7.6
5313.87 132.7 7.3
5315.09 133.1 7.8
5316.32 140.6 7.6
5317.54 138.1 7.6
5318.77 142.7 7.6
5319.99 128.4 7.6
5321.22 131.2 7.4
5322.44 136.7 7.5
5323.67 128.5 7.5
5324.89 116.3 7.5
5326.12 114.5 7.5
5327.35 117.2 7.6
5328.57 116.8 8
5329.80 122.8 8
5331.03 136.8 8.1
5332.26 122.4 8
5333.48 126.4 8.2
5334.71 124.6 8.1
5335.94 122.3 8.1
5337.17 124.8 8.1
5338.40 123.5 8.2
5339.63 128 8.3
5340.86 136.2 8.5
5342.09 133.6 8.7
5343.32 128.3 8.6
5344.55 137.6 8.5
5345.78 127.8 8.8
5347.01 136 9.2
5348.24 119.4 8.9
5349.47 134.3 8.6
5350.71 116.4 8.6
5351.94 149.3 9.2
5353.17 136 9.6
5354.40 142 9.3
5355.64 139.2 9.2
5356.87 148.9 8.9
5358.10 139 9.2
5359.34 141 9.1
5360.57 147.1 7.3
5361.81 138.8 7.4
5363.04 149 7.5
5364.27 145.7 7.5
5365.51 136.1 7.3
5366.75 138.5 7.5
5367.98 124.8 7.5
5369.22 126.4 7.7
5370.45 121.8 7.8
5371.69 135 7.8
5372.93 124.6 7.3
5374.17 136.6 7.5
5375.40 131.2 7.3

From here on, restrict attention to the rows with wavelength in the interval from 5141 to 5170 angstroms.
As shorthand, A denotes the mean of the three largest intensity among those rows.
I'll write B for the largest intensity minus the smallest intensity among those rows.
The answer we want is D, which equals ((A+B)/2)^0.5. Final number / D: 8.83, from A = 120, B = 35.5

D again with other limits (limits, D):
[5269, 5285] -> 8.99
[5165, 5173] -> 8.05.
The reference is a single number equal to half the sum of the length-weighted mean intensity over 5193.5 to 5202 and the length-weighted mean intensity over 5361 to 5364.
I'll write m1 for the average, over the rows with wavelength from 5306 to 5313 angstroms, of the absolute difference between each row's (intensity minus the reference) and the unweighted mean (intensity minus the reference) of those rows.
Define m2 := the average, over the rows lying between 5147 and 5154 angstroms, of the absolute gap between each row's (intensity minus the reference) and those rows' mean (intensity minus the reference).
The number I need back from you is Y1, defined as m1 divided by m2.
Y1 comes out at 0.4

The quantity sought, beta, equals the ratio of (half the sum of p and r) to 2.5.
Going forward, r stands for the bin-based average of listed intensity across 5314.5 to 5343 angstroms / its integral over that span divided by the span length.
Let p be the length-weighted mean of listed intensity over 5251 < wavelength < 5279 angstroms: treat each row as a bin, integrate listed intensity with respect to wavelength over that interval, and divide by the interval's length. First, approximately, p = 119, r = 128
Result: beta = 49.4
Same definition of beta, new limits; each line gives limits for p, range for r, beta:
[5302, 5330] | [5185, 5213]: 48.6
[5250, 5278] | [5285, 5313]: 50.5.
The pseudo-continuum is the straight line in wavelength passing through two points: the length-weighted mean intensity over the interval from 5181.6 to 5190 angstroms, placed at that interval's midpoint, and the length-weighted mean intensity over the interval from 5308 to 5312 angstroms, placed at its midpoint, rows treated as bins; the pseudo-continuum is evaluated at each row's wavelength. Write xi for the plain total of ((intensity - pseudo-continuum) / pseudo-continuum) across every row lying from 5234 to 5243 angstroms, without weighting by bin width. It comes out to 0.5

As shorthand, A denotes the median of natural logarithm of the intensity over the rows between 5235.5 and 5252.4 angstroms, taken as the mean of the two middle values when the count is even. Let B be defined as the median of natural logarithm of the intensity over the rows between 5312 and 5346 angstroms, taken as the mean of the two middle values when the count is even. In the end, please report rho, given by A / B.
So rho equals 0.99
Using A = 4.83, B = 4.85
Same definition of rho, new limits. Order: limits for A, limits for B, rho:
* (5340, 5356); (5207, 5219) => 1.04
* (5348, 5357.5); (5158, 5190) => 1.08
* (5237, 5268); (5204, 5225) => 1.02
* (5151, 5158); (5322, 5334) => 0.99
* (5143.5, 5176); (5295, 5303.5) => 0.96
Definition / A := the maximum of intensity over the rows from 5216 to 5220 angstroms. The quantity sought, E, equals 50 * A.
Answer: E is 5830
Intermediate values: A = 116.6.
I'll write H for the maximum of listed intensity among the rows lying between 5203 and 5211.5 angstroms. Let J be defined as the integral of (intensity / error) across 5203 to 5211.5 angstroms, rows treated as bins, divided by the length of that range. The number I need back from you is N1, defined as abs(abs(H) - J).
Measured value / 106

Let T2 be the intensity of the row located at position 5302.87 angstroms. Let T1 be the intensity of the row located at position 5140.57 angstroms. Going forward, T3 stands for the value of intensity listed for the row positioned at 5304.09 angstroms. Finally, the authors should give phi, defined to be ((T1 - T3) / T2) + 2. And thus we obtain 1.75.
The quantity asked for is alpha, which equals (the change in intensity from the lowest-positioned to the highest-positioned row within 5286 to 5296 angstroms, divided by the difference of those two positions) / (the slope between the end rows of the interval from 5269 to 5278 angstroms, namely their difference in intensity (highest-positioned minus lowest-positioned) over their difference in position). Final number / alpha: 0.1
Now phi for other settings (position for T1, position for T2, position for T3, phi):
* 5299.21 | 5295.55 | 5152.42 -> 2.04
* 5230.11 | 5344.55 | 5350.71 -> 1.96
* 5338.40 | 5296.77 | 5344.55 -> 1.88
